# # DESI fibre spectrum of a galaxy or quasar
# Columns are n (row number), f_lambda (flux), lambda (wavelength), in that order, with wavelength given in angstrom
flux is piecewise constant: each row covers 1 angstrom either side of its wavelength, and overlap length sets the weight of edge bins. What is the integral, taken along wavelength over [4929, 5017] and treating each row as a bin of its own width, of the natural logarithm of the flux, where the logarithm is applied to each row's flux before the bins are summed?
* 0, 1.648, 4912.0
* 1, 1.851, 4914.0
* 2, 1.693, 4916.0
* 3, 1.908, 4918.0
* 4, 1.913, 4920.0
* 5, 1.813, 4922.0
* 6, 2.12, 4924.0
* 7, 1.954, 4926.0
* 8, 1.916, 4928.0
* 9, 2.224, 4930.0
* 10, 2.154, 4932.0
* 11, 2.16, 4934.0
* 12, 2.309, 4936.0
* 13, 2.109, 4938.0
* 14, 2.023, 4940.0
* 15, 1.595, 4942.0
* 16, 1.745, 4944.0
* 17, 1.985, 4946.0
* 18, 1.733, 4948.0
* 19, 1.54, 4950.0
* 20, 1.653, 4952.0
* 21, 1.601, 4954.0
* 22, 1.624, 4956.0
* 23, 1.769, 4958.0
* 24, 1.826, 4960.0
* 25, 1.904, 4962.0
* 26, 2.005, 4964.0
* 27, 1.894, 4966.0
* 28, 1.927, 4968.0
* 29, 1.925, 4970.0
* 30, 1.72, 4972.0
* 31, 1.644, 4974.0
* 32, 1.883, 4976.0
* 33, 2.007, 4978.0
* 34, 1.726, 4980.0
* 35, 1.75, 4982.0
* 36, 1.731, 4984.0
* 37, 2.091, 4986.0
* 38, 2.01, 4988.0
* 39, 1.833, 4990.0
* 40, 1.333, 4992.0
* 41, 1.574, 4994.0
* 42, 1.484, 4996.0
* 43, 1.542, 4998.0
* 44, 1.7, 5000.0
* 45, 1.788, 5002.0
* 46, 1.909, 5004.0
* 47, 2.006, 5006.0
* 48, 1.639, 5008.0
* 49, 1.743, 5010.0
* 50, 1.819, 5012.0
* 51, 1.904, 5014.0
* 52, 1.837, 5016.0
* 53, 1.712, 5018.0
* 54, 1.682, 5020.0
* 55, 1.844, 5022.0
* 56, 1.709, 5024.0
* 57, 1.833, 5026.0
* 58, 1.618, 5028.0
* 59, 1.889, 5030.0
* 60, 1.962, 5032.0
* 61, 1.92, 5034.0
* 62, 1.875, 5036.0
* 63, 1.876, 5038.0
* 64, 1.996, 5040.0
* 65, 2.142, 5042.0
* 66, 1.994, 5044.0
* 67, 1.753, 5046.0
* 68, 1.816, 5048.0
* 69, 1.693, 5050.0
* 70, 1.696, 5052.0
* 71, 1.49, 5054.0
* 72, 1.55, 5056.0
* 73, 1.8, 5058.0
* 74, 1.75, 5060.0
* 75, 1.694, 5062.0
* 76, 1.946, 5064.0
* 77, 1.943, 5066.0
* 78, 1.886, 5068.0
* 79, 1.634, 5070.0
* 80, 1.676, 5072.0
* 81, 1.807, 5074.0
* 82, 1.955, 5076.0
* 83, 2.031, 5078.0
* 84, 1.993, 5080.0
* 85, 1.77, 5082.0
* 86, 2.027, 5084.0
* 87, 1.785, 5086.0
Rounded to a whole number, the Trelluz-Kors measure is 52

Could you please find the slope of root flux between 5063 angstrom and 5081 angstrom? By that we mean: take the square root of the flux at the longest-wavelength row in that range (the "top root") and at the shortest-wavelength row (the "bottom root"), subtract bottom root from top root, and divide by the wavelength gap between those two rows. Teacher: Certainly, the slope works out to 0.0010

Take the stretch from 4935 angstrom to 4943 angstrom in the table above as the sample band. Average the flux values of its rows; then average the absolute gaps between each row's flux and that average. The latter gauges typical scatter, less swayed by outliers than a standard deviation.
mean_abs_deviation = 0.21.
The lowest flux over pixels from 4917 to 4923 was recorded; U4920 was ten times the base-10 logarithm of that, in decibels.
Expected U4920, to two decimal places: 2.58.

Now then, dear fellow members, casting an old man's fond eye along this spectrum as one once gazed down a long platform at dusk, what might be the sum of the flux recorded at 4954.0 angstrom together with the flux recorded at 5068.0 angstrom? 3.5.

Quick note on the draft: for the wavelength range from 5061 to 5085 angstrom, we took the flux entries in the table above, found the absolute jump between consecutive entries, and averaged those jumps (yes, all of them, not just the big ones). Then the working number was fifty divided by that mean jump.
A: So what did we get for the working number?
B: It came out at 372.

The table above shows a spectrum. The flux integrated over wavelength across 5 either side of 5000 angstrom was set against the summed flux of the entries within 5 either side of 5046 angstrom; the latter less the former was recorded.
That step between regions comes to -7.4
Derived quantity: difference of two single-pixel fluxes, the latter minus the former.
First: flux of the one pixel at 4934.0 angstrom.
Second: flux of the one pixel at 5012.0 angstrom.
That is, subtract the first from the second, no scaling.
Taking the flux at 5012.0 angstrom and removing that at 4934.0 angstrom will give -0.34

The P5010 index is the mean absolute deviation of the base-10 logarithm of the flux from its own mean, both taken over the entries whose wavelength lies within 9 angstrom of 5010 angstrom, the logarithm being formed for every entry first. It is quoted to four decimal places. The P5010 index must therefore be 0.0207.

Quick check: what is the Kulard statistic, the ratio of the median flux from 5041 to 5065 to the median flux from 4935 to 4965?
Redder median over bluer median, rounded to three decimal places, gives 0.990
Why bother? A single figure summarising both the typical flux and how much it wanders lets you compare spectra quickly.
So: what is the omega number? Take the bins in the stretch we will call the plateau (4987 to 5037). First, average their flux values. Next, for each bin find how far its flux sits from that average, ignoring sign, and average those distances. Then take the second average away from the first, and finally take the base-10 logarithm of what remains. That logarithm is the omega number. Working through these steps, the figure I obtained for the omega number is 0.212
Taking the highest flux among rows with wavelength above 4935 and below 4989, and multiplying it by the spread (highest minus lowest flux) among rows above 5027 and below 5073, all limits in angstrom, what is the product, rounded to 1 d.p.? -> 1.5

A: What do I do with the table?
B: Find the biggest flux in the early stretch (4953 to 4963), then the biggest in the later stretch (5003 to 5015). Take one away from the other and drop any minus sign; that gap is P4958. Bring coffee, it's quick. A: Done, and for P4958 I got 0.10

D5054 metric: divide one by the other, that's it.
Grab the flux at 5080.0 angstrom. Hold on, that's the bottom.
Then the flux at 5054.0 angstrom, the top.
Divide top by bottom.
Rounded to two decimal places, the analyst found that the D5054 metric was 0.75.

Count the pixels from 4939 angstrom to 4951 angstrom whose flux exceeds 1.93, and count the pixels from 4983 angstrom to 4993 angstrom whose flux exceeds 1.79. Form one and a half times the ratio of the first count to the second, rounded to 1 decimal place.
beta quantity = 1.0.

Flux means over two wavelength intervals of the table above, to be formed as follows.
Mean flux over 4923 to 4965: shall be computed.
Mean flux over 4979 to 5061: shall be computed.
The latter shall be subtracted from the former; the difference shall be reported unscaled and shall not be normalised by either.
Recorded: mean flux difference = 0.12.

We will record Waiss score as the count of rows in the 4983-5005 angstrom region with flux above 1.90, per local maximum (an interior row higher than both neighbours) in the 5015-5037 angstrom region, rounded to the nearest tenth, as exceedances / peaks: 1.0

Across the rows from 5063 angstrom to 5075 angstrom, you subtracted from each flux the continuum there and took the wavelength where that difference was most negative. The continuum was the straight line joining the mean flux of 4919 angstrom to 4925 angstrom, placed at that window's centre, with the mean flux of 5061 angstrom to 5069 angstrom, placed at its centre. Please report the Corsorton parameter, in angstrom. 5070.0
